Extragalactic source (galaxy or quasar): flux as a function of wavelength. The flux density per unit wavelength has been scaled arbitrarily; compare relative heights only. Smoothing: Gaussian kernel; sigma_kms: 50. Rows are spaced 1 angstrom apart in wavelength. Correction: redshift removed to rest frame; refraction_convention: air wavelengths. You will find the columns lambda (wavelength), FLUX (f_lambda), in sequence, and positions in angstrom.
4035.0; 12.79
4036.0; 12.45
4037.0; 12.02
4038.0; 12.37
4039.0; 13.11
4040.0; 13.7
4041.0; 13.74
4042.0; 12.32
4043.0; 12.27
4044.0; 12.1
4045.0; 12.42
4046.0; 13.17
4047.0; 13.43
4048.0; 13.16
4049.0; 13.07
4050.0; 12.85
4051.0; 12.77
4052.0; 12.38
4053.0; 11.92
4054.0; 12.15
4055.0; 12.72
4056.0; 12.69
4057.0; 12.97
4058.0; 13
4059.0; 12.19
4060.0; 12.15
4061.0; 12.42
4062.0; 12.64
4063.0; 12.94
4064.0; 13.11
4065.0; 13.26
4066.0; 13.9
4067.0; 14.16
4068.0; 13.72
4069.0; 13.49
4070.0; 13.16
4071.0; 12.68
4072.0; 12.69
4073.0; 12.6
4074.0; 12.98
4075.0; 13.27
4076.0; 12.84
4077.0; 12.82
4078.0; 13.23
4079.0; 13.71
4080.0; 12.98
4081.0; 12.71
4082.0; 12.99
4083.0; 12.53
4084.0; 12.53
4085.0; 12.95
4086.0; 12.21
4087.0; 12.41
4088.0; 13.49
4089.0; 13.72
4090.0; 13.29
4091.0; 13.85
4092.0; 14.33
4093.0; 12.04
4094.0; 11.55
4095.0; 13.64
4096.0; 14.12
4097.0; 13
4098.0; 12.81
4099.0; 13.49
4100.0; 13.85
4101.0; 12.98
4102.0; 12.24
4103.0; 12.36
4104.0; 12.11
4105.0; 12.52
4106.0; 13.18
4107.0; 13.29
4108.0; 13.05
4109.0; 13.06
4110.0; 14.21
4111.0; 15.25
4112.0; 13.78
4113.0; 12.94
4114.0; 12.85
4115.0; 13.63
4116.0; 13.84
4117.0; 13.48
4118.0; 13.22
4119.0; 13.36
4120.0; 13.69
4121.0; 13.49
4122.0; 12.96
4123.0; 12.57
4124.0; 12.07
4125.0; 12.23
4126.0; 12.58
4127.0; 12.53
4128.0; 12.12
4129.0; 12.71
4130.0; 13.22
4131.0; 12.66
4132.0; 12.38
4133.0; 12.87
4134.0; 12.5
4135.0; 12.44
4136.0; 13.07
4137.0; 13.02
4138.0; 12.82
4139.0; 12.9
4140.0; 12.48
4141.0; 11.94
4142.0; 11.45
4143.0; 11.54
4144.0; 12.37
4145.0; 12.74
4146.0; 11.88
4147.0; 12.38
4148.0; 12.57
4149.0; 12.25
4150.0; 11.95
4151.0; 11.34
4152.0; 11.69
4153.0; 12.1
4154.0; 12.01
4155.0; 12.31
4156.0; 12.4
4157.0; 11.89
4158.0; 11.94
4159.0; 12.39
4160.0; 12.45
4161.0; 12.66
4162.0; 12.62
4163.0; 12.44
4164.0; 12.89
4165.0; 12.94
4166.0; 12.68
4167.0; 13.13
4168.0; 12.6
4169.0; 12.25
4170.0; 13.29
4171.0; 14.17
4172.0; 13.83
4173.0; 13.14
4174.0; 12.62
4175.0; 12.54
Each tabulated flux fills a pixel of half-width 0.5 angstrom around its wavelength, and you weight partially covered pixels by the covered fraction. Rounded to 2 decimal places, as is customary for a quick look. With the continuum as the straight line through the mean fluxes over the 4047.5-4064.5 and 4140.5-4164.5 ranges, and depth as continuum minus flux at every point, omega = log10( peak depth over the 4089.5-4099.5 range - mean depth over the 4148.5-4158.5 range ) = -0.13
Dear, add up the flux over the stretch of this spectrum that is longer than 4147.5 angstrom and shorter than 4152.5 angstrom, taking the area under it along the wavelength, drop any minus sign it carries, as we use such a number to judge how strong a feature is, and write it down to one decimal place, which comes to 59.8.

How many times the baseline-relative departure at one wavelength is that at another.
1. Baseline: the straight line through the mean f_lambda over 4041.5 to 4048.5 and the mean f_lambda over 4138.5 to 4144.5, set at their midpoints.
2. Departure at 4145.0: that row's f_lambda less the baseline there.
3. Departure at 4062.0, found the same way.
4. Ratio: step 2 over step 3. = 14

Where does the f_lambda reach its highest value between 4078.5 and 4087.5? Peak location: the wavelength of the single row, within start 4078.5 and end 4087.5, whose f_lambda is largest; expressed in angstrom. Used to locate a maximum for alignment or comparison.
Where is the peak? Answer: 4079.0 angstrom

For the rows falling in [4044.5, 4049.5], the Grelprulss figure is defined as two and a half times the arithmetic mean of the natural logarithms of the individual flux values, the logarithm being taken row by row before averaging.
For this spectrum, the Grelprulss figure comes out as 6.42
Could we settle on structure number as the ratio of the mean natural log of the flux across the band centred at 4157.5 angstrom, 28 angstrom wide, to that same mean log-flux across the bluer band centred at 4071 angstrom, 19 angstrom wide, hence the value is 0.98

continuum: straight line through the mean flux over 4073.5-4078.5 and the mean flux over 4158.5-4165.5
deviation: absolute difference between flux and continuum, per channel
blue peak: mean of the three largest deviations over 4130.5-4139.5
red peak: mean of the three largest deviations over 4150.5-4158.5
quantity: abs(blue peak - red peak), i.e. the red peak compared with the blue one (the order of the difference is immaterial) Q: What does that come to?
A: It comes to 0.7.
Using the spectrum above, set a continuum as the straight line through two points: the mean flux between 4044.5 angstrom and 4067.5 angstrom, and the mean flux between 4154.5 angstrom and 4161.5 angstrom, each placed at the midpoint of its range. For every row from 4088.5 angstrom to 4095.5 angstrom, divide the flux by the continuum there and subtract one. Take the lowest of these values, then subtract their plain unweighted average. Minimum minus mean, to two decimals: -0.13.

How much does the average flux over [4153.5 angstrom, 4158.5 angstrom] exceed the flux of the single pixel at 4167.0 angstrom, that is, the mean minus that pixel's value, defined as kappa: -1.0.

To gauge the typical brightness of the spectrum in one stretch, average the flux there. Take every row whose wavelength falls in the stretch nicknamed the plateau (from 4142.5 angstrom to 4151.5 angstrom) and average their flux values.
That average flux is 12.1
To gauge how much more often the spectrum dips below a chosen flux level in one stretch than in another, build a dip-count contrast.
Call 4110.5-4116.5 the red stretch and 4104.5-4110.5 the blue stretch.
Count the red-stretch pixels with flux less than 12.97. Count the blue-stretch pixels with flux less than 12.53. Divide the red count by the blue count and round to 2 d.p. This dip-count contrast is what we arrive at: 2.00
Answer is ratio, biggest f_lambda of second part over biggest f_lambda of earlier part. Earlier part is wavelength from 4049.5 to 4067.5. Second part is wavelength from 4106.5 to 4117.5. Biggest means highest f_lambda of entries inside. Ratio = 1.08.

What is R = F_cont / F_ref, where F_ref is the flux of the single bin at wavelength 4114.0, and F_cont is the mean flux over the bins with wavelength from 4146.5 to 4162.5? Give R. 0.95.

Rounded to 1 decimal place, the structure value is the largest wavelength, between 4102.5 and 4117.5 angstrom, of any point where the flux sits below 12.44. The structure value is 4104.0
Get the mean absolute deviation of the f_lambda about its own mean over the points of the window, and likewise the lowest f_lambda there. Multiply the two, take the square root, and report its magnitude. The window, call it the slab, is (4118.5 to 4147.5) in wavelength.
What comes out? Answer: 2.2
